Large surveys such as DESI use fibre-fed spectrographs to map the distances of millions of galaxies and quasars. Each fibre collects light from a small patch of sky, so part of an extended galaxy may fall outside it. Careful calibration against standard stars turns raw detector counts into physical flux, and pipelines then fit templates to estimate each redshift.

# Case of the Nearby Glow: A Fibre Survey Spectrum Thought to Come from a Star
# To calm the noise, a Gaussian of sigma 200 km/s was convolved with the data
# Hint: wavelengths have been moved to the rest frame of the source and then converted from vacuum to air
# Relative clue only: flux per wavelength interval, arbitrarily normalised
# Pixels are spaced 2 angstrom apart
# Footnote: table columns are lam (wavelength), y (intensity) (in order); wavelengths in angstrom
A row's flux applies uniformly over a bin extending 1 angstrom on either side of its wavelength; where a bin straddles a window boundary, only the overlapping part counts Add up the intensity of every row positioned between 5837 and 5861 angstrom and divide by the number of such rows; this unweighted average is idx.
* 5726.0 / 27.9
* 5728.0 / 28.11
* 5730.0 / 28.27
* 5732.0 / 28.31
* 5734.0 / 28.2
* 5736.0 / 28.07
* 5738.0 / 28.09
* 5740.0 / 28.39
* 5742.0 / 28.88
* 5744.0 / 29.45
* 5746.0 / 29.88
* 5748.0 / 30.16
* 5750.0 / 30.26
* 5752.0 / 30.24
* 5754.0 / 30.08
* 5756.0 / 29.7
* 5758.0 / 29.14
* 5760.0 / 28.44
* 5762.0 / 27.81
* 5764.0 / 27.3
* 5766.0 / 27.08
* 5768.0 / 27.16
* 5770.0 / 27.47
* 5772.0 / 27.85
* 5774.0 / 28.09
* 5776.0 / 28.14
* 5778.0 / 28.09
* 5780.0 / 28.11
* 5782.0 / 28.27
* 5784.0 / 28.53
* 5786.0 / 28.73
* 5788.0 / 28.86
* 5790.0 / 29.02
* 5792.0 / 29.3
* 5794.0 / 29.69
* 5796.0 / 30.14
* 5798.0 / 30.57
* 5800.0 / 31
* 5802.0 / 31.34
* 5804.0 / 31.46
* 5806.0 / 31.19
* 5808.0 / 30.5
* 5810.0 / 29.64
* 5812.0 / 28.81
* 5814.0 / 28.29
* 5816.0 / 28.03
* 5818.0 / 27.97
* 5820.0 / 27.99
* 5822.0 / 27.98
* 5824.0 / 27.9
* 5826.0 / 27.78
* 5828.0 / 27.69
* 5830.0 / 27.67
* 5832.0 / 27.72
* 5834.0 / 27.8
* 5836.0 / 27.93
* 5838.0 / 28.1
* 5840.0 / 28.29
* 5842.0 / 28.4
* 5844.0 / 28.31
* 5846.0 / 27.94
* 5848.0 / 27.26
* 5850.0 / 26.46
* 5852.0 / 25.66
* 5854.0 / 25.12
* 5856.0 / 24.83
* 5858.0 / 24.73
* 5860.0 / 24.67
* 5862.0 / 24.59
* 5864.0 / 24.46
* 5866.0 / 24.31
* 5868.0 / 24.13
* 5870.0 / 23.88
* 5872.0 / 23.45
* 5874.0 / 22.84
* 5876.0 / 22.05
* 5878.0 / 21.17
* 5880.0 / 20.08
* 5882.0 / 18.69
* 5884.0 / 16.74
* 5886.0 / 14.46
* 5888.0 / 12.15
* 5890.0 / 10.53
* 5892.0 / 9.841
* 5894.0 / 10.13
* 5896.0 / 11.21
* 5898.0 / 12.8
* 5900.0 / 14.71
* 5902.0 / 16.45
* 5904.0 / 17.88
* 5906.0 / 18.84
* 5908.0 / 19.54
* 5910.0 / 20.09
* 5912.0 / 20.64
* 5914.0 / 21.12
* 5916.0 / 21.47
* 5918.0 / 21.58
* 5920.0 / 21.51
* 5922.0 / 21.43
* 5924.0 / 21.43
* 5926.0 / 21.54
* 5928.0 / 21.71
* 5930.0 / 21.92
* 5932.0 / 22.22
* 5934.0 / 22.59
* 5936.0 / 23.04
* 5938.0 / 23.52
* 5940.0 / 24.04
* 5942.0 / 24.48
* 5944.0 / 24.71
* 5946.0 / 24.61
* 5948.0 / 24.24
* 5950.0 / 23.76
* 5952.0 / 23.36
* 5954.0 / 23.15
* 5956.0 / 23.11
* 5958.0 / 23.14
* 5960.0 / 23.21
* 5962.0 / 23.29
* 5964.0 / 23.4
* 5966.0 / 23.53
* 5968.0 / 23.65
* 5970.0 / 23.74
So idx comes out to 26.6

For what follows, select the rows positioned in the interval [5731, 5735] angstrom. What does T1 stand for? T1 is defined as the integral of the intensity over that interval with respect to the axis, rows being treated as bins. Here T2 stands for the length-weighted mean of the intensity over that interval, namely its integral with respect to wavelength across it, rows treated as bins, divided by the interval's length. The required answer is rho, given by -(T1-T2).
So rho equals -85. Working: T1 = 113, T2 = 28.3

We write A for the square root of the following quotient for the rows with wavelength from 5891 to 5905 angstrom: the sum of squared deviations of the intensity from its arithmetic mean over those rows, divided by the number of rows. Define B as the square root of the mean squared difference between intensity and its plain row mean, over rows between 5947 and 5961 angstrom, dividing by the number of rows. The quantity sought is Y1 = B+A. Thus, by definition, 3.3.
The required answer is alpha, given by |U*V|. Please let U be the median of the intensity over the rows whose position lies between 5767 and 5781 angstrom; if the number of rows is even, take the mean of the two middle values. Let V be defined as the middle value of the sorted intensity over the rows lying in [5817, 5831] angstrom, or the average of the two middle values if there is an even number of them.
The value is 784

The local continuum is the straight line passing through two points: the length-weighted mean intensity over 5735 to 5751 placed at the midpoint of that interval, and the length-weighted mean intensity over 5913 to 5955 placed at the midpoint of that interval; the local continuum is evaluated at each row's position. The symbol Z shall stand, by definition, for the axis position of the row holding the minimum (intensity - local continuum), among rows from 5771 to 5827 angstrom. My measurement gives 5772.0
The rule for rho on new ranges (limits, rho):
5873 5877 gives -67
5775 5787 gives -311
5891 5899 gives -77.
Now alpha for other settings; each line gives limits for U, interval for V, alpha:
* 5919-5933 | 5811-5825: 603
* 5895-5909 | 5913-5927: 353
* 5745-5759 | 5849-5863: 747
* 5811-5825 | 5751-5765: 816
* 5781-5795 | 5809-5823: 809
